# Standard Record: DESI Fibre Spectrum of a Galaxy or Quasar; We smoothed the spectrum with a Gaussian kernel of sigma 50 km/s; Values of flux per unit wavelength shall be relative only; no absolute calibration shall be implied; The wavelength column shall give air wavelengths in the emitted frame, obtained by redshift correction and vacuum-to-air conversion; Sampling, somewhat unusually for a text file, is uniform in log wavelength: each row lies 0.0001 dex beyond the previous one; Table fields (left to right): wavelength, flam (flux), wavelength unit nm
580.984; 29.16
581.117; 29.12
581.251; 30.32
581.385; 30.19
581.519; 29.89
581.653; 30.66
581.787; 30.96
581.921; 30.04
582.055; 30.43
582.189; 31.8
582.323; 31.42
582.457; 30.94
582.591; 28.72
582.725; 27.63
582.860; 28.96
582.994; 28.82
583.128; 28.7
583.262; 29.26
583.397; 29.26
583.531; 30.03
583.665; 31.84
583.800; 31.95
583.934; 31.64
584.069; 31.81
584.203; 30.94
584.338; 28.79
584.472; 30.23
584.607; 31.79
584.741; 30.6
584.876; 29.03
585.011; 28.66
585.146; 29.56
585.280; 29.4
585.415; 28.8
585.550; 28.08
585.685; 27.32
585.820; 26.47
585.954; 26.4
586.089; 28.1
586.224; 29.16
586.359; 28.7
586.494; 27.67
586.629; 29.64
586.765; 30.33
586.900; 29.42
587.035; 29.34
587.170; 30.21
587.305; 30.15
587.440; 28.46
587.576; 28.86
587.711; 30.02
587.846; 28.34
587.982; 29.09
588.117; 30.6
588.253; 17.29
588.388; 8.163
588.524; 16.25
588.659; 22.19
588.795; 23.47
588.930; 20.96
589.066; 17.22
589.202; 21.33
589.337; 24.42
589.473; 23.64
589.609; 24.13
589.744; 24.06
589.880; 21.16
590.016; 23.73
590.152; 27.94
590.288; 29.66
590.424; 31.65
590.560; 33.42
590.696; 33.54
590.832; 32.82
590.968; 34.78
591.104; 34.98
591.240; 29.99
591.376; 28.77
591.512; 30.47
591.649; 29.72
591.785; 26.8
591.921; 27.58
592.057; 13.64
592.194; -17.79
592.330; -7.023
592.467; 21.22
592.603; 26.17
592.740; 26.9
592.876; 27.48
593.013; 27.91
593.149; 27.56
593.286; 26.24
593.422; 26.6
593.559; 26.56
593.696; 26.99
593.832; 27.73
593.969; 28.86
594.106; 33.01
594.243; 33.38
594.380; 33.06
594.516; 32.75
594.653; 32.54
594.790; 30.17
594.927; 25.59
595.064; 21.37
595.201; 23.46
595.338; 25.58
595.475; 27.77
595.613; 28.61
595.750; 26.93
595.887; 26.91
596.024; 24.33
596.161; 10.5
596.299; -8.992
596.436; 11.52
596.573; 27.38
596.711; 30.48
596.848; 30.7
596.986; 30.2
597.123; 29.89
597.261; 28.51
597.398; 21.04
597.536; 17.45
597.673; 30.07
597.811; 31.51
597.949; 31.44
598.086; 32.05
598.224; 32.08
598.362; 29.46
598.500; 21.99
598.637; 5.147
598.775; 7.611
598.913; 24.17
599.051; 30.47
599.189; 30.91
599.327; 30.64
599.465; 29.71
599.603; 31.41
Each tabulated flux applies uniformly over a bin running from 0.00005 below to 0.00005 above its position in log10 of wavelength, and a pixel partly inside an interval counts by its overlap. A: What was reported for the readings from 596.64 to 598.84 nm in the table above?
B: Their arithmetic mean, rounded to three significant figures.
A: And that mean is 25.6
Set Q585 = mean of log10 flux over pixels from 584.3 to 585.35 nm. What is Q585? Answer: 1.47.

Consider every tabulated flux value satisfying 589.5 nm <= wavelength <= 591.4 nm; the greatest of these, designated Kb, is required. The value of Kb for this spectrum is 34.98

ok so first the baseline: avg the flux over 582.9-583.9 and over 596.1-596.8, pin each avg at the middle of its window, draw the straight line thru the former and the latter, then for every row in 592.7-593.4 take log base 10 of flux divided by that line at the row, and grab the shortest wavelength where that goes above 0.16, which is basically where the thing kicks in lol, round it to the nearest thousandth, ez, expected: 592.876 nm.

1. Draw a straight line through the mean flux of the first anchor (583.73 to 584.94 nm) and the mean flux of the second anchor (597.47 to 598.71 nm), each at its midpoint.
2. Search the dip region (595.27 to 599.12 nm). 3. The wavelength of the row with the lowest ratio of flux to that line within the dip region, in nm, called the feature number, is 596.299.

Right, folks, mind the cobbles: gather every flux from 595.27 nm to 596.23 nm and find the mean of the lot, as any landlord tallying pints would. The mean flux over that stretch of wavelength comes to 24.4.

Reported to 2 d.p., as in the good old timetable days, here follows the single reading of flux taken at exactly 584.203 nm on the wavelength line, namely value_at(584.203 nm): 30.94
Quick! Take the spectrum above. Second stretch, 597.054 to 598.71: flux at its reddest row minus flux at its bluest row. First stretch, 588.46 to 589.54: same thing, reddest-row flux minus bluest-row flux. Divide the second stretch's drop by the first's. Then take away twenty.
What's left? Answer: -23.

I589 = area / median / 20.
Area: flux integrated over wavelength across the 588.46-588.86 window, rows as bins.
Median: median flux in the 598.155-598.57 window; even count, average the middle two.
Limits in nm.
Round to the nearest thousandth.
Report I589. 0.014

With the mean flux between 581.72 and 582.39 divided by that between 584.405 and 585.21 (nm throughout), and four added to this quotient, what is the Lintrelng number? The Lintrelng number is 5.03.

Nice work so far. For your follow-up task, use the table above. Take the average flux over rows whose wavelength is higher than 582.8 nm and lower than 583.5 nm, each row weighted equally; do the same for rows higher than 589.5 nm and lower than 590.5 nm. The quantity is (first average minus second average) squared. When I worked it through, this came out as 9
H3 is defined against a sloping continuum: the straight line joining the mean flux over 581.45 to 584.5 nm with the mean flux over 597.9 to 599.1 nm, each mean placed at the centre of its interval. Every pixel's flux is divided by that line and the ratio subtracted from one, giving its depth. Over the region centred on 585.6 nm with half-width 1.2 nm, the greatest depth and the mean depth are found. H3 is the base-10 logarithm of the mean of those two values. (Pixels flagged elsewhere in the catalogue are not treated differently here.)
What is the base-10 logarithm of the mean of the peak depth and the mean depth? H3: -1.3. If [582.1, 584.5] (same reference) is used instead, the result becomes -1.4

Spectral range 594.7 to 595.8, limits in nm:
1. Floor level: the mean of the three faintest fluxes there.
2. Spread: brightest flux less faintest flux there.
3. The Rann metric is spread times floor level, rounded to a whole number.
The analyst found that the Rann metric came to 207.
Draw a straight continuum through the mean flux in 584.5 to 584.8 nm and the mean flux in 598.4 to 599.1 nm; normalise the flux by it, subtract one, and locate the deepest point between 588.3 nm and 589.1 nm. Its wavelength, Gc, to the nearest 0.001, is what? 588.388 nm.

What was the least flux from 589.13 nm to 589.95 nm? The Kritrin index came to 21.16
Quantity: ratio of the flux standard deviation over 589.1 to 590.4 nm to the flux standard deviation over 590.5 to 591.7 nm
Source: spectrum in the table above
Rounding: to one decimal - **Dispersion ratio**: 1.2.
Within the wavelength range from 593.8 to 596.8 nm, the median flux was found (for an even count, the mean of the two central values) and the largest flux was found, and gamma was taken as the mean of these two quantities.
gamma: 30.5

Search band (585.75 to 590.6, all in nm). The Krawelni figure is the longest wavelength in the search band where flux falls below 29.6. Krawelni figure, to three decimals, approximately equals 590.152 nm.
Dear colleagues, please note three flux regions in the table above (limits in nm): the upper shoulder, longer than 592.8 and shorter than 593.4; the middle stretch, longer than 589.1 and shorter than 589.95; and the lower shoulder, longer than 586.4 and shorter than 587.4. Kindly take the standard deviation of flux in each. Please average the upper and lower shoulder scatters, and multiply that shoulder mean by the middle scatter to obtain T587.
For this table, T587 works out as 1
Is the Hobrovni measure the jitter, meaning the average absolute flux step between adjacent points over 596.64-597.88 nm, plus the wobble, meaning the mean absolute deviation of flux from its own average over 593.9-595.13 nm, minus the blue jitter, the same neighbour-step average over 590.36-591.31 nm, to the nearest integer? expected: 5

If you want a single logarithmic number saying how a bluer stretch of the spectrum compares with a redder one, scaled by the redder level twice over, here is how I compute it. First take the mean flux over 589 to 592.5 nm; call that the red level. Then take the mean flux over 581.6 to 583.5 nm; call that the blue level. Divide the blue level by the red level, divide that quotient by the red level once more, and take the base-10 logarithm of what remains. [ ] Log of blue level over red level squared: -1.28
